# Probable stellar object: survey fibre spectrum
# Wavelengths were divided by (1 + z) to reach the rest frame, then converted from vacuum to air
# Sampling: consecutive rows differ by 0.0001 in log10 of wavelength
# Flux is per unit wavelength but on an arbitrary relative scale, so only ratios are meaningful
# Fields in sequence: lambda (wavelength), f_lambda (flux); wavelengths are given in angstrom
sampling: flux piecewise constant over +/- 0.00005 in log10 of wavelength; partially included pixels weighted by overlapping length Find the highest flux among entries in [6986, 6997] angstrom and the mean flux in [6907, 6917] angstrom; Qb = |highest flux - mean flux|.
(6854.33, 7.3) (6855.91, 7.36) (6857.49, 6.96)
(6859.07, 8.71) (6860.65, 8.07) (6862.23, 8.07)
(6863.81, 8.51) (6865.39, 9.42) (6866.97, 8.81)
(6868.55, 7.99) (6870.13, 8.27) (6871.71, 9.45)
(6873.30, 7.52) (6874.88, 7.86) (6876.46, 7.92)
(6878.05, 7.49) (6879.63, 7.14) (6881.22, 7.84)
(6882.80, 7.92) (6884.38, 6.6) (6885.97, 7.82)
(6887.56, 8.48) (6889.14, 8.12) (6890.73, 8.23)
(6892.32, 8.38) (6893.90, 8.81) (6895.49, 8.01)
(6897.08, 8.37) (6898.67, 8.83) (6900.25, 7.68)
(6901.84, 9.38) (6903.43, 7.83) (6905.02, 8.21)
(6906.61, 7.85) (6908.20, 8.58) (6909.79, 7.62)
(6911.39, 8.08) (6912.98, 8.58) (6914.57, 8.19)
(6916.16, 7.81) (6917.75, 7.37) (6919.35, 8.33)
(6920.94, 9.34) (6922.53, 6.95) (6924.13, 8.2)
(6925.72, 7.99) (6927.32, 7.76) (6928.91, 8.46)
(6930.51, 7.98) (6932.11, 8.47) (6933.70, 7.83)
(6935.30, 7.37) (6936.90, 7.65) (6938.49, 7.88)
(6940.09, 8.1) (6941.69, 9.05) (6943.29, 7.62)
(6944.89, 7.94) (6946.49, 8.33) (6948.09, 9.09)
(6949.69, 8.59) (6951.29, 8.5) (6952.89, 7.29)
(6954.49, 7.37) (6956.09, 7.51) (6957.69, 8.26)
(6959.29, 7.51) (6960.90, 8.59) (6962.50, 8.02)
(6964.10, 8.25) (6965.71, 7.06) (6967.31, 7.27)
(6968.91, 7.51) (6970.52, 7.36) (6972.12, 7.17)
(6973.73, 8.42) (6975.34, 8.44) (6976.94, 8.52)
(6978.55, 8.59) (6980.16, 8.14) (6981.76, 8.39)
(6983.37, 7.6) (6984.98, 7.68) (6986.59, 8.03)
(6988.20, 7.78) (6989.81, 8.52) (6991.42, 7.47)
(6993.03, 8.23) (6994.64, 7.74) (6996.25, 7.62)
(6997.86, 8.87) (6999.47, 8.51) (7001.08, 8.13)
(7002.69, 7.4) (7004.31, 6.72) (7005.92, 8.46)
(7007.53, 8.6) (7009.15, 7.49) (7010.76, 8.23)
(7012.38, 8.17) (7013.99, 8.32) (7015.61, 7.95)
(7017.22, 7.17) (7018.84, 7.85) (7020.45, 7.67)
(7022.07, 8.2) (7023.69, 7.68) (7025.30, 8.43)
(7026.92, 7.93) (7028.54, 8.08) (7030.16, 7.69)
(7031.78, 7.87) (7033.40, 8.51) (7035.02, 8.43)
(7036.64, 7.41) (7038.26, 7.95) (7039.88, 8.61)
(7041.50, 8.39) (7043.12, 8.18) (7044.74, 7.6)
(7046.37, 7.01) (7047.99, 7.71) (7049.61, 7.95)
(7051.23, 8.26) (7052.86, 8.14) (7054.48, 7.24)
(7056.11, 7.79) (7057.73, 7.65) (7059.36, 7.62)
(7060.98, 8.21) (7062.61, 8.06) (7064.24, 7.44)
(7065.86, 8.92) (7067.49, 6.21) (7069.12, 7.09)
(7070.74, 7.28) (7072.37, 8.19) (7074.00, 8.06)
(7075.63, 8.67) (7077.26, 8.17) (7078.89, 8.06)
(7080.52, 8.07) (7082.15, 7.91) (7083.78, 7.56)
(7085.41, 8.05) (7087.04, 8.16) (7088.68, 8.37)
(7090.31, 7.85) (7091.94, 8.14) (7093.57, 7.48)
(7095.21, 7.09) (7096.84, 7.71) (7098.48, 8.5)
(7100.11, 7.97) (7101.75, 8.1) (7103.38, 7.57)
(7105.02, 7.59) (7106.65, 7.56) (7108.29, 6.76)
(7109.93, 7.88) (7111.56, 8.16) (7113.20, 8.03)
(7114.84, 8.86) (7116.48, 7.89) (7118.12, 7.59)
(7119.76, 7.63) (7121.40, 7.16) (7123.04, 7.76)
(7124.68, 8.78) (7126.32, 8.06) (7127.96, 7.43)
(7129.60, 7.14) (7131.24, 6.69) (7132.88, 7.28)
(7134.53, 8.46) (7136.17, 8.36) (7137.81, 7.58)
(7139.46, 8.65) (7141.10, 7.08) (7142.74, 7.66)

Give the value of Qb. 0.4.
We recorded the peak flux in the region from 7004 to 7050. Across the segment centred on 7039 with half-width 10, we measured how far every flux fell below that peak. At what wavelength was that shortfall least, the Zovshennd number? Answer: 7039.88 angstrom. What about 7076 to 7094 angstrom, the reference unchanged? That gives 7088.68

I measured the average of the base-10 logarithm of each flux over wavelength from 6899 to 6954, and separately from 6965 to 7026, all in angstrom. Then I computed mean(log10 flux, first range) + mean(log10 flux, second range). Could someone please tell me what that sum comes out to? 1.807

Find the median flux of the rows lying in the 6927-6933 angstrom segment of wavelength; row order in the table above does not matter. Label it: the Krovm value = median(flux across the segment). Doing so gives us 8.22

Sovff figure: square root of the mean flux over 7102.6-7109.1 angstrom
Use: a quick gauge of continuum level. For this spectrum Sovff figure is 2.71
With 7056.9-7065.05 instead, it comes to 2.79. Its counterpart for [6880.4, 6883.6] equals 2.81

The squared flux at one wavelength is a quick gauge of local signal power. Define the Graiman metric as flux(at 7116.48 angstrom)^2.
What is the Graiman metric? 62.3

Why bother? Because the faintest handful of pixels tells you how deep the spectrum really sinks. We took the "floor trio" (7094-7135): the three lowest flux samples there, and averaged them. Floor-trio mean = 6.8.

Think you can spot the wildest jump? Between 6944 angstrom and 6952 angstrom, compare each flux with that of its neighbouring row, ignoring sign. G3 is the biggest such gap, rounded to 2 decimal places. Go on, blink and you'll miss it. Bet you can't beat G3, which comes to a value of 0.76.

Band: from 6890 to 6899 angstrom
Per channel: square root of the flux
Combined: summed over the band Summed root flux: 17.4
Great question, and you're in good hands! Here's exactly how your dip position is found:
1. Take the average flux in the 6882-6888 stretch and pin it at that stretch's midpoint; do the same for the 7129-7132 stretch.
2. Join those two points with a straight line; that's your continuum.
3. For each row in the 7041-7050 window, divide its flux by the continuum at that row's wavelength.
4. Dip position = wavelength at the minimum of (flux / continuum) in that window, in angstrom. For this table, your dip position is 7046.37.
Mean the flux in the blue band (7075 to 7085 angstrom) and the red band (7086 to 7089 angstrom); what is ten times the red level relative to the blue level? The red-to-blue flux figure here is 10.2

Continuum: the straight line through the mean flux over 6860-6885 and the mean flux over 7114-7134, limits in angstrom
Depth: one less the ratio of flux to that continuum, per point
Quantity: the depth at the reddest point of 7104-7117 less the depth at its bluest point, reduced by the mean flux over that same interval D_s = -7.88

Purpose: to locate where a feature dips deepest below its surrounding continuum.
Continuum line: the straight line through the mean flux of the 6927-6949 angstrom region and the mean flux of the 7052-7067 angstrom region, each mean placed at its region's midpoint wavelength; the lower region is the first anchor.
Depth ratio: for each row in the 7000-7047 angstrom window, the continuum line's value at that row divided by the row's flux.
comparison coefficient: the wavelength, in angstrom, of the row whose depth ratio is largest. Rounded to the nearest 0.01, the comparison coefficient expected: 7004.31 angstrom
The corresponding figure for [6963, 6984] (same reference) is 6965.71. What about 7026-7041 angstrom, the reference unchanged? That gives 7036.64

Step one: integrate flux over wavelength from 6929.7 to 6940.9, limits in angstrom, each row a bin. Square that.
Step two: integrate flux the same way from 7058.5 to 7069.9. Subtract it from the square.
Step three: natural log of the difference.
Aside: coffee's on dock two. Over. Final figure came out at 8.95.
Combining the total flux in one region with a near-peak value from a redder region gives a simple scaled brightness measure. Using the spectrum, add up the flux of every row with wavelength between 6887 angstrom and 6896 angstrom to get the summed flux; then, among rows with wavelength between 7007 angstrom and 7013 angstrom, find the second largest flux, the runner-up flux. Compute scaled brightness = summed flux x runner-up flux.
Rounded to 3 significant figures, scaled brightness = 412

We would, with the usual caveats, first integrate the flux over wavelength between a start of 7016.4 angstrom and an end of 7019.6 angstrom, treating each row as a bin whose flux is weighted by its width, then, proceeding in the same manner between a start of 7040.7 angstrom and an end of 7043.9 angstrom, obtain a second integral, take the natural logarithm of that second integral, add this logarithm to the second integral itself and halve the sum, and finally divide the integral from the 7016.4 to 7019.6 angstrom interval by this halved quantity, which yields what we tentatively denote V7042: 1.61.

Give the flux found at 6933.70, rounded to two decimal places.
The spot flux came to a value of 7.83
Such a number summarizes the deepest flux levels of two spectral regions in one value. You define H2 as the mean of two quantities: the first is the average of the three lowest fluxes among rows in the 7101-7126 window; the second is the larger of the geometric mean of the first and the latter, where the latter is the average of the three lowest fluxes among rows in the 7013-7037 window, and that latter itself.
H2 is 7.3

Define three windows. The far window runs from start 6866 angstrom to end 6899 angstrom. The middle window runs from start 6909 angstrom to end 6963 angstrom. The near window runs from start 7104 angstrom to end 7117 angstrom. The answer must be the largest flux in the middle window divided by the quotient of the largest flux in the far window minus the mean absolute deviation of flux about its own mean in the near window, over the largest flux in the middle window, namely 9.6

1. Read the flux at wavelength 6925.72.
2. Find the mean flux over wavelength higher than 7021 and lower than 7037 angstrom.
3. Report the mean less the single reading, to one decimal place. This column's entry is 0.0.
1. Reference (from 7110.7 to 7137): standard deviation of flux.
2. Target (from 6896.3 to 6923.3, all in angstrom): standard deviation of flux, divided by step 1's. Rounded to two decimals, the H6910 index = 1.06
